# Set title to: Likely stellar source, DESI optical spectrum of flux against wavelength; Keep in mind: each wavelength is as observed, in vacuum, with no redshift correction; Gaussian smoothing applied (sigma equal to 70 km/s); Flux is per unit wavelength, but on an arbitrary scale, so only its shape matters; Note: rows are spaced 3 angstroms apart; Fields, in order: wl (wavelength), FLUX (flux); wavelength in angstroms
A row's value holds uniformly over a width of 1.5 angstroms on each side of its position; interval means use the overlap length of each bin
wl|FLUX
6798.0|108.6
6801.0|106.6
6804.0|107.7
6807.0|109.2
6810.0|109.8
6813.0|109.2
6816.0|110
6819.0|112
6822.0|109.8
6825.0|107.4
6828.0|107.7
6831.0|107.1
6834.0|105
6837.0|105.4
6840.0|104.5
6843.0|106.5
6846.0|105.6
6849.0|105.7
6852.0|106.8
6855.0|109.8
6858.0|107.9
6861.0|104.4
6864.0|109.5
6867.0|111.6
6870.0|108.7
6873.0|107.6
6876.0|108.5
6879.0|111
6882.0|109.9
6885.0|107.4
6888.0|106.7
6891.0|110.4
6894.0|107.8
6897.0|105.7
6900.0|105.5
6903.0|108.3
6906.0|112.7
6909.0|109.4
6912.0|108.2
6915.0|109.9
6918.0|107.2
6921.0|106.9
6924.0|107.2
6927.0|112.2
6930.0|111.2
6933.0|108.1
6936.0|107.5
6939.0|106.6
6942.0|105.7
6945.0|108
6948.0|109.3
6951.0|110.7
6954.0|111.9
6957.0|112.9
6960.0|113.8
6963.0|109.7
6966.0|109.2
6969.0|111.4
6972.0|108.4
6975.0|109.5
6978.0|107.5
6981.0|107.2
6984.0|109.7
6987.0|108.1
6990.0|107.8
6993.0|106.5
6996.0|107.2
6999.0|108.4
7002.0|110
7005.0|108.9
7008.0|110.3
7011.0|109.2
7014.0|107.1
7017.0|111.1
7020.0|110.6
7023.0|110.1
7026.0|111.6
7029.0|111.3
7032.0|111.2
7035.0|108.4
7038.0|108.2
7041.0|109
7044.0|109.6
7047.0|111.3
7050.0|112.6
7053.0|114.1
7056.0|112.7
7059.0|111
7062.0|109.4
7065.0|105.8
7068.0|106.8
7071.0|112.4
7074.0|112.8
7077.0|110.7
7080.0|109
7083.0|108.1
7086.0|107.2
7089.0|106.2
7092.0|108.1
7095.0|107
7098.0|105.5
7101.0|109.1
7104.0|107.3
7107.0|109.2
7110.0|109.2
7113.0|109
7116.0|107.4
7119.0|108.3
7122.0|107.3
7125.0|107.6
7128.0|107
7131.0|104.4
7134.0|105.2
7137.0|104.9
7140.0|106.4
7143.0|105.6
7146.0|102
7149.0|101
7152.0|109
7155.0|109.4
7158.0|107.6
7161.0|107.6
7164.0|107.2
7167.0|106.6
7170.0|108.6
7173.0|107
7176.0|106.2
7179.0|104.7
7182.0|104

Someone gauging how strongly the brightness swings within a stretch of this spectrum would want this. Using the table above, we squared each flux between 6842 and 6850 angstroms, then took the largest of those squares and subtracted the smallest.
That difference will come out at 191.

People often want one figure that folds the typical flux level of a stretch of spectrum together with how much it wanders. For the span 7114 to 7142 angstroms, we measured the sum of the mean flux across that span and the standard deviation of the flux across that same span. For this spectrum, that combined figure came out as 108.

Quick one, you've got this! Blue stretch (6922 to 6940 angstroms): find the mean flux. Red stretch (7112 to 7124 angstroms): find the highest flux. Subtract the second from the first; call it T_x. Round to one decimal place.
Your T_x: -0.2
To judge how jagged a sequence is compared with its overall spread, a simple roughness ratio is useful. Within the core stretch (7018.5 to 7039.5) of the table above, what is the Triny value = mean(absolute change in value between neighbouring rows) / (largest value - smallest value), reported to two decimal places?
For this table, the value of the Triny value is 0.26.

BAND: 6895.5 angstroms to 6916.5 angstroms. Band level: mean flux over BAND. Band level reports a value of 109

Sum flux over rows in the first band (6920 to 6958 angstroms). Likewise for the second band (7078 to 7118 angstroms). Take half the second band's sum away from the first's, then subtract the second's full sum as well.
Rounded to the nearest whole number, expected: -685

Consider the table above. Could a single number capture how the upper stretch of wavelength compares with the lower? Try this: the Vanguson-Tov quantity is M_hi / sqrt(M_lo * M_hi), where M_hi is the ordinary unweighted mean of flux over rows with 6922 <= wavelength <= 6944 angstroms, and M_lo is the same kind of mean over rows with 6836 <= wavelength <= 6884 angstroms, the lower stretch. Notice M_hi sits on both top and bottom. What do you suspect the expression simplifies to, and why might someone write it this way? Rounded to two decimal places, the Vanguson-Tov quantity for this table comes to 1.00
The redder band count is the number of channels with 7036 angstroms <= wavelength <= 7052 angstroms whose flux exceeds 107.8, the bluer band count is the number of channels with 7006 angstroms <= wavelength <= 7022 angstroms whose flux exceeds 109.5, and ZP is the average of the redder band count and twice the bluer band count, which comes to 5.5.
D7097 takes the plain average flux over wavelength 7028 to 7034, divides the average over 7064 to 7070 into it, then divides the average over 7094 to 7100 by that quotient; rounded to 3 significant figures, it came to 102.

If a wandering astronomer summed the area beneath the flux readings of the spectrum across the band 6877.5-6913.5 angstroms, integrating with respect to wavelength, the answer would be 3909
